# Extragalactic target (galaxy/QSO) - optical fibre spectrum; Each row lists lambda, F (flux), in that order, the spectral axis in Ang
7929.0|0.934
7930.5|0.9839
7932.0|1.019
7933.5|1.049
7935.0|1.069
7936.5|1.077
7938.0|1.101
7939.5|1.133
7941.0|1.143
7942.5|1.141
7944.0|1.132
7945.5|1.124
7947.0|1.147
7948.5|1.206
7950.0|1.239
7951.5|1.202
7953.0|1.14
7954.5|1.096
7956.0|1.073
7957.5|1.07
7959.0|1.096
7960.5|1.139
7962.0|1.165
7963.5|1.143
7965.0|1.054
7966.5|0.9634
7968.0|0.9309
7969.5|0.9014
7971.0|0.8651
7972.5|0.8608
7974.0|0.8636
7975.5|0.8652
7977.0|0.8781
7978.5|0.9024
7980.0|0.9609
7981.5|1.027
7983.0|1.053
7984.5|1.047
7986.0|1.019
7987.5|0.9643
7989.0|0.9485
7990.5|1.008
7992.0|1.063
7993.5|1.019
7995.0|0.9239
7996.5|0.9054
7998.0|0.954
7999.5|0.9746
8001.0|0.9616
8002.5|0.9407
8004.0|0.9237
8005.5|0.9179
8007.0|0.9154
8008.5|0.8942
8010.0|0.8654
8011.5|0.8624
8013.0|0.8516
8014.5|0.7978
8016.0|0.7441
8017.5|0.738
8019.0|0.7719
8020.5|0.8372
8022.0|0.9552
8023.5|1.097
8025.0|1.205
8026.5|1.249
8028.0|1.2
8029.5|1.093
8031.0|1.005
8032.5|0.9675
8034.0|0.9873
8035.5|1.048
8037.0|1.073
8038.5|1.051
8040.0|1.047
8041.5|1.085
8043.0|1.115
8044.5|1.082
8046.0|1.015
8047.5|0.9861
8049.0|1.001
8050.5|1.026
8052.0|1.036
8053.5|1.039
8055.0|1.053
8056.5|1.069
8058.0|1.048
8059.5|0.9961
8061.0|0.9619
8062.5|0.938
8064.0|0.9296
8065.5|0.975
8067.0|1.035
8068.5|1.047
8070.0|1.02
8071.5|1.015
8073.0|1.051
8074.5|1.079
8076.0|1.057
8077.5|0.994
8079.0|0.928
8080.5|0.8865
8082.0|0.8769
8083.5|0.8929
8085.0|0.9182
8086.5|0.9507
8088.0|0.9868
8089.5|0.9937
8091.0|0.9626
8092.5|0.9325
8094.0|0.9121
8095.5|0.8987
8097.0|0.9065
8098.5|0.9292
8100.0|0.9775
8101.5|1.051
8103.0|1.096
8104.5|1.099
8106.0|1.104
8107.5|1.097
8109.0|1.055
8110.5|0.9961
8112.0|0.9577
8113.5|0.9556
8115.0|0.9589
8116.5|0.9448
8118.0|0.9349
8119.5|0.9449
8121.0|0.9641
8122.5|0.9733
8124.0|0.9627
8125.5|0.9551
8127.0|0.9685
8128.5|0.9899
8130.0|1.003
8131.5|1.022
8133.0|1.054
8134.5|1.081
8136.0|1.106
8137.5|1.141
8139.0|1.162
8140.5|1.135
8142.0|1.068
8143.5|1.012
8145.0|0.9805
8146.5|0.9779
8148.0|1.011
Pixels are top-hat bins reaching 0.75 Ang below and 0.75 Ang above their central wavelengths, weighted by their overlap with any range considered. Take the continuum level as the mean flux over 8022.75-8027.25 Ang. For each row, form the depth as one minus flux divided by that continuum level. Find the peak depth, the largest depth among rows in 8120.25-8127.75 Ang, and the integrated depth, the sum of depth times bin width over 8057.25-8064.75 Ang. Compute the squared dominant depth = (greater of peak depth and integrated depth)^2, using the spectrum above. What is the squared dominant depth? 1.8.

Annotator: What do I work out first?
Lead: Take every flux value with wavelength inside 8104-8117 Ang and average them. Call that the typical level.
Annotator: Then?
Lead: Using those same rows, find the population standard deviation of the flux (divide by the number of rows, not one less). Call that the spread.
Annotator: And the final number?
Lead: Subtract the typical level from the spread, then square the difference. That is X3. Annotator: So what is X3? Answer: 0.91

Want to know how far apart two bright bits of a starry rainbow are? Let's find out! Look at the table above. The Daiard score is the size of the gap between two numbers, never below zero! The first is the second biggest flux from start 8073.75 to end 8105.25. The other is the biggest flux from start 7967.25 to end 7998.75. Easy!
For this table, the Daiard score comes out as 0.03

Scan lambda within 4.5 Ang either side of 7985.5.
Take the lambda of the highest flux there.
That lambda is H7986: 7983.0 Ang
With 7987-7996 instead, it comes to 7992.0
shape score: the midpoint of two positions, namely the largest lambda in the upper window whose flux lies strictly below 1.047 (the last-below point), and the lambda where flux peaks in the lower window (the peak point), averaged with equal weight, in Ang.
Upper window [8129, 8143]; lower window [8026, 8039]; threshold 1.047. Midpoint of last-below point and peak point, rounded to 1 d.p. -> 8079.0 Ang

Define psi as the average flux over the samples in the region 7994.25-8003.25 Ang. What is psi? 0.94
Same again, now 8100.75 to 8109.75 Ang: 1.08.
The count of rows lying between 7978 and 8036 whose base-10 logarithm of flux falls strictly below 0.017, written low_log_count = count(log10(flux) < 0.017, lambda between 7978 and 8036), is 30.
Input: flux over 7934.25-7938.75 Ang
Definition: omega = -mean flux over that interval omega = -1.08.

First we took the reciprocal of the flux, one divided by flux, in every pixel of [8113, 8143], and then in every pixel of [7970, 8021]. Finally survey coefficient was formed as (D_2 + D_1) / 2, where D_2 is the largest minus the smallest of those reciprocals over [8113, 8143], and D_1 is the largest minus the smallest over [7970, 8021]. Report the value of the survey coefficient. 0.31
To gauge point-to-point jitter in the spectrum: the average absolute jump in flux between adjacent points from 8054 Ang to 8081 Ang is 0.033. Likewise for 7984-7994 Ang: 0.043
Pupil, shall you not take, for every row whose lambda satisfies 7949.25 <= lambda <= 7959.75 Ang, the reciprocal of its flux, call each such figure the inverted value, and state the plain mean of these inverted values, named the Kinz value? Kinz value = 0.89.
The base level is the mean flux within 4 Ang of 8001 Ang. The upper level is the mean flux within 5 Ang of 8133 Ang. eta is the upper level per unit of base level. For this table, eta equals 1.11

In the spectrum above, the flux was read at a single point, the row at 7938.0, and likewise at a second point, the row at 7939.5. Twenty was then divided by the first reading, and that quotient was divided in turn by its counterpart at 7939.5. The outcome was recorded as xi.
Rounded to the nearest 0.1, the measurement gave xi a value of 16.0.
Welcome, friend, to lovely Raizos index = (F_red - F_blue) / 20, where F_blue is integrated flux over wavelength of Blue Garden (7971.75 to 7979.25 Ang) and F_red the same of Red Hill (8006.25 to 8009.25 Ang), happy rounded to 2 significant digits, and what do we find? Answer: -0.19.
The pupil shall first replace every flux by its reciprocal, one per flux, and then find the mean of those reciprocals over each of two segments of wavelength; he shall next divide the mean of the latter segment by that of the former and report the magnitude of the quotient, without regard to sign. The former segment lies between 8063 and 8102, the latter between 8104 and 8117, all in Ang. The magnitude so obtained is 0.95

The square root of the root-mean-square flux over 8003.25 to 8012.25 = 0.95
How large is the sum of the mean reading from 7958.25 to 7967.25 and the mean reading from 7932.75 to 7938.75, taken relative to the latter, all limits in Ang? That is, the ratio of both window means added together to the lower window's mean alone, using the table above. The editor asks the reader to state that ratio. 2.02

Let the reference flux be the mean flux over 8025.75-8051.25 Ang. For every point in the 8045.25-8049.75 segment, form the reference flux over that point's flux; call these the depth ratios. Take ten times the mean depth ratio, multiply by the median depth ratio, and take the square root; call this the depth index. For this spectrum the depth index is 3.35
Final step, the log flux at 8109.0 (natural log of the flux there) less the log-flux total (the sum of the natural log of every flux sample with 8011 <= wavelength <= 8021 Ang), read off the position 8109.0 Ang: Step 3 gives 1.6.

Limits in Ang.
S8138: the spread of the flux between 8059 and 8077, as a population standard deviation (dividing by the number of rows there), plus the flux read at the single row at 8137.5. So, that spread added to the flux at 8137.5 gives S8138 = 1.19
